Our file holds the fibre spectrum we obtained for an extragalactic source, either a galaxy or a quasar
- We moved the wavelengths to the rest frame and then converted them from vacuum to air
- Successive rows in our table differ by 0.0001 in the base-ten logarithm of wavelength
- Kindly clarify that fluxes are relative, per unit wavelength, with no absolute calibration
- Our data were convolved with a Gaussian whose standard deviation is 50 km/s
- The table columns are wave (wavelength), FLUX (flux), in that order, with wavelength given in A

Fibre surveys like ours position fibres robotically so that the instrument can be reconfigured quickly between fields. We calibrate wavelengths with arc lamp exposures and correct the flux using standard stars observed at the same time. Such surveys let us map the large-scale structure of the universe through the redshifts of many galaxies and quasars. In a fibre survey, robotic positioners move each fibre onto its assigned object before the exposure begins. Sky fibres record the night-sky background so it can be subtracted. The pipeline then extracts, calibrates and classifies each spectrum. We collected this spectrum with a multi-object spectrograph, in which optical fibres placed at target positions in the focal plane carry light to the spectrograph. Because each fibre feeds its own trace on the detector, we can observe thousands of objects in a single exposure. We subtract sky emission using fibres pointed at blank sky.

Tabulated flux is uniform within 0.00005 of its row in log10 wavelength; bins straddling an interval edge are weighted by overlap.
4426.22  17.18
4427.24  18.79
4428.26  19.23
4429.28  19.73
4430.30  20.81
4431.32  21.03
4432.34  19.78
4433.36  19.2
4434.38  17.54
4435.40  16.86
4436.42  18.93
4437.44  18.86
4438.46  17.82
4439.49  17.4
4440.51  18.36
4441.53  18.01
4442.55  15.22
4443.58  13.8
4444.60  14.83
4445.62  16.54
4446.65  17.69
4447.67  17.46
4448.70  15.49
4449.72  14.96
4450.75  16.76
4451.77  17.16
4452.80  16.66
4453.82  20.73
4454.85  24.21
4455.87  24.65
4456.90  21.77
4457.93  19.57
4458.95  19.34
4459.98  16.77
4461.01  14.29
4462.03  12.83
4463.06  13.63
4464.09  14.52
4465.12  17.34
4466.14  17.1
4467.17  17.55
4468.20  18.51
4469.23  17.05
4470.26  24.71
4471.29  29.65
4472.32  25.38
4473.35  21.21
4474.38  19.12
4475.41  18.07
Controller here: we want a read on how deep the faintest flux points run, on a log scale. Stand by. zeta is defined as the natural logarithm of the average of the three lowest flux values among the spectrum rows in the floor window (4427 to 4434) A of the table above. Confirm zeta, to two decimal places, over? 2.95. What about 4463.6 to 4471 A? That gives 2.79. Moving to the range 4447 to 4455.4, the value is 2.75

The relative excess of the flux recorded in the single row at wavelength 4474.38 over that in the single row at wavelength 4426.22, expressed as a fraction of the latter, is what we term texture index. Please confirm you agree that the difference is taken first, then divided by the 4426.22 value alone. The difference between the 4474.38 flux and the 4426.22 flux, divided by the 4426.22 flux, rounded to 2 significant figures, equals 0.11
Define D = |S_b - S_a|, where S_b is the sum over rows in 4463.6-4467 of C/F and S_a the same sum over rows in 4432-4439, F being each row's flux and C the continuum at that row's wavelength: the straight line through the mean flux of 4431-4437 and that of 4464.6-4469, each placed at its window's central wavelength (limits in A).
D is 3.9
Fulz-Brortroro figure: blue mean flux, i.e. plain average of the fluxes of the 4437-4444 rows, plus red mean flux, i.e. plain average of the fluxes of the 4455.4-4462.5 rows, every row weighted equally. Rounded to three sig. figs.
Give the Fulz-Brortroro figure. 35.5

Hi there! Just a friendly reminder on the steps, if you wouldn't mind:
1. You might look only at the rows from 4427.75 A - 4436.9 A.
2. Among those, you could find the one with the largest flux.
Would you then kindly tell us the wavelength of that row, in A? 4431.32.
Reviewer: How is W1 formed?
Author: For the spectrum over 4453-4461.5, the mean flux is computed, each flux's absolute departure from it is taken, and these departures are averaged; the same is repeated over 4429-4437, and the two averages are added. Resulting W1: 3.8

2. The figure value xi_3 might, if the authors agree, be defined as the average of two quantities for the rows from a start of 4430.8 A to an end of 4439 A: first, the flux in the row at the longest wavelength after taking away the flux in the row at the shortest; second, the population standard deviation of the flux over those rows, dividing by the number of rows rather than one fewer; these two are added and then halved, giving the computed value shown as -1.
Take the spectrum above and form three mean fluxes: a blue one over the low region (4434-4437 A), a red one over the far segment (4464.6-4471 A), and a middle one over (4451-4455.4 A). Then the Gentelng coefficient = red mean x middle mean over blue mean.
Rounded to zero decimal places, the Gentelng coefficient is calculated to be 21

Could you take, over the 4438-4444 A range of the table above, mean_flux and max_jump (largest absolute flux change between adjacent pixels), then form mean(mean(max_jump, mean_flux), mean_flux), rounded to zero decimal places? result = 13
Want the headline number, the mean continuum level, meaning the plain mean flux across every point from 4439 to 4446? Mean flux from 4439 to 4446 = 16.3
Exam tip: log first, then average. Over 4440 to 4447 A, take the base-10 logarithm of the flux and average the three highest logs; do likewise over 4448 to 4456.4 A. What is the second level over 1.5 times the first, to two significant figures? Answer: 0.72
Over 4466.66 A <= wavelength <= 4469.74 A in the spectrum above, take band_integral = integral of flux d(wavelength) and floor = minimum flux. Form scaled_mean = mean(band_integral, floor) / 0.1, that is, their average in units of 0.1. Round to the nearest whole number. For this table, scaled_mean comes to 358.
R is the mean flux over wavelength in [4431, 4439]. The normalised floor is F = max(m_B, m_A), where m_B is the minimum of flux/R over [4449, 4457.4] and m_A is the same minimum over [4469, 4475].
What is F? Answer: 0.91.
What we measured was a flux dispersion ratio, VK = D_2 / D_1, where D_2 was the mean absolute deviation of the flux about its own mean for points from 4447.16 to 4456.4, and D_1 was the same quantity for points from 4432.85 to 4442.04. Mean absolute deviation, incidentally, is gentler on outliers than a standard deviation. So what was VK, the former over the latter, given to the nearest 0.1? 4.7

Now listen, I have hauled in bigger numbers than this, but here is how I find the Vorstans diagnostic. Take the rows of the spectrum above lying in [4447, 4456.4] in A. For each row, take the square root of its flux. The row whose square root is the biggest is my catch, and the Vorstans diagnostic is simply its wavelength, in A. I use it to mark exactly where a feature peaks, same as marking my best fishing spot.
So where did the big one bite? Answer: 4455.87 A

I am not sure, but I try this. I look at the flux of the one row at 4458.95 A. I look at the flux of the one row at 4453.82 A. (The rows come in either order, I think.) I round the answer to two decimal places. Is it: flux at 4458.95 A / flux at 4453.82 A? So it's 0.93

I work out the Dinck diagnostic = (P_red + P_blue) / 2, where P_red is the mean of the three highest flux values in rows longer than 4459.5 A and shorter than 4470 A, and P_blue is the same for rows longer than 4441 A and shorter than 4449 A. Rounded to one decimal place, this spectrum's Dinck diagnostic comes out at 17.8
